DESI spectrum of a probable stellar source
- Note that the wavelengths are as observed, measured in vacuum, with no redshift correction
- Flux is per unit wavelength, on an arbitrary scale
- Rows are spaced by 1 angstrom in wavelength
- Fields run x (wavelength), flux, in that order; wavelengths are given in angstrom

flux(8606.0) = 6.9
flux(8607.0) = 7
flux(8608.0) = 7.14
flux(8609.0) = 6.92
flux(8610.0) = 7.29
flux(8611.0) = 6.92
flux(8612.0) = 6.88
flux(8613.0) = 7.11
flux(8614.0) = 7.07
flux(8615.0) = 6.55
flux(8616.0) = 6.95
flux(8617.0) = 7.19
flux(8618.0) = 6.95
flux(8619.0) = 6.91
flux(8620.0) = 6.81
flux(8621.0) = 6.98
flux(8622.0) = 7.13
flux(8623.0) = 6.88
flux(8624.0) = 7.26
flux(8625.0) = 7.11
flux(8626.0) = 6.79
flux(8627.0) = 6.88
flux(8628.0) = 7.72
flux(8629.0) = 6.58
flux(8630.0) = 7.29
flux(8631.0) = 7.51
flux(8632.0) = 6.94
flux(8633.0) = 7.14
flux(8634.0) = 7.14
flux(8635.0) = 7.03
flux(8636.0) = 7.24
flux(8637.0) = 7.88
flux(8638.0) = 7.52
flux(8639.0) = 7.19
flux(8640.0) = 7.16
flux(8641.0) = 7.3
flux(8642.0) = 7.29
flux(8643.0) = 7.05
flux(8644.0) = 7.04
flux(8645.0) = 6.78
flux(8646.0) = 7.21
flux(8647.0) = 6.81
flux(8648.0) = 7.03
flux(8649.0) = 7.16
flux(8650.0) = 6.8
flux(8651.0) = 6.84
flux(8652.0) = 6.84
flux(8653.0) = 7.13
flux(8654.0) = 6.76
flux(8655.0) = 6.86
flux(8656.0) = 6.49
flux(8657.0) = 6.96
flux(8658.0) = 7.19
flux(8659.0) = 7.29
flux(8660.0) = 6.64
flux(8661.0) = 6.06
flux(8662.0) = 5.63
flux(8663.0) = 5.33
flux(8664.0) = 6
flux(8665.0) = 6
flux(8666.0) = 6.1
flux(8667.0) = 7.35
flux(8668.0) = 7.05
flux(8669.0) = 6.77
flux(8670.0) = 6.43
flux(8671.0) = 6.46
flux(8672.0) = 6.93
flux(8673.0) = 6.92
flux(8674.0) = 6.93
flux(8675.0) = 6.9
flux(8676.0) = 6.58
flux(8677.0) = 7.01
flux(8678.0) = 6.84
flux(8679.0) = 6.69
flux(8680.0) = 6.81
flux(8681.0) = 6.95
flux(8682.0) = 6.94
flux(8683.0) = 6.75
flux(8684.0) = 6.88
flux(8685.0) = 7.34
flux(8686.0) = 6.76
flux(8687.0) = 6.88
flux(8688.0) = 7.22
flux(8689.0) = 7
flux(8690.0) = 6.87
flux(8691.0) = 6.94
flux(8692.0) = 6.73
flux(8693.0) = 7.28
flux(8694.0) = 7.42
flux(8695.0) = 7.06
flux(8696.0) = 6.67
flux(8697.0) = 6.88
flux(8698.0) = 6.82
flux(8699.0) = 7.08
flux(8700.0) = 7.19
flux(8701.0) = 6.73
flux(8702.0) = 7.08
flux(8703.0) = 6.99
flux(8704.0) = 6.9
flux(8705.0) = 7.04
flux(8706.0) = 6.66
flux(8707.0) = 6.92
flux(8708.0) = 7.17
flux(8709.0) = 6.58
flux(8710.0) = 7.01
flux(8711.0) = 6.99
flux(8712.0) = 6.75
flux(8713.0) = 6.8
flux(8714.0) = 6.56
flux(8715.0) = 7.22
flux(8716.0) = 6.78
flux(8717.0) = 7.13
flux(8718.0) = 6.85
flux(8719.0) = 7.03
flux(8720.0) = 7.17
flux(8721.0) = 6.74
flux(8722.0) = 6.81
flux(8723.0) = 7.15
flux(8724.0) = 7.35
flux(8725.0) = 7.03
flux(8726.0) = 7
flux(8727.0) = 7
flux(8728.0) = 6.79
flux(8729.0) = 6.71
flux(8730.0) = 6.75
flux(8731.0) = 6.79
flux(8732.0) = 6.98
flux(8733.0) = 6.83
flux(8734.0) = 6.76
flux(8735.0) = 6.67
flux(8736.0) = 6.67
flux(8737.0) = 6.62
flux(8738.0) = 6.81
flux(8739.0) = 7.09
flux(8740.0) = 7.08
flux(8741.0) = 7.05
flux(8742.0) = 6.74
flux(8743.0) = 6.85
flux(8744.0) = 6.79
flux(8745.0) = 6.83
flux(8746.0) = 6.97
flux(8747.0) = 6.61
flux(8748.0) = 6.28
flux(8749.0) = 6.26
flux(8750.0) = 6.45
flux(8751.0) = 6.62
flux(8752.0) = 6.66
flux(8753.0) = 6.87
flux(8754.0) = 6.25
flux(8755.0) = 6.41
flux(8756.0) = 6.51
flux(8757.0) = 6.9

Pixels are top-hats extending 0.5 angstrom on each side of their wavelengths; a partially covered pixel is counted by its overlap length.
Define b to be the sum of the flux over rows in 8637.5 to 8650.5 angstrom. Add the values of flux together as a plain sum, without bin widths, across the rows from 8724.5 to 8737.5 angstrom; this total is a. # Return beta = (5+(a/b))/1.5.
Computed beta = 4.0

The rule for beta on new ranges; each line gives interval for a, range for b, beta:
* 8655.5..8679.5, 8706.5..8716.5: 4.9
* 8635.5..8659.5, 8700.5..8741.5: 3.7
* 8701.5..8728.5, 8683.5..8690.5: 5.9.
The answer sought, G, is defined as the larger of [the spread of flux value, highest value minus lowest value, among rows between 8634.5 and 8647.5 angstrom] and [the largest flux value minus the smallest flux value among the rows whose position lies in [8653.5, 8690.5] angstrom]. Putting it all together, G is 2.02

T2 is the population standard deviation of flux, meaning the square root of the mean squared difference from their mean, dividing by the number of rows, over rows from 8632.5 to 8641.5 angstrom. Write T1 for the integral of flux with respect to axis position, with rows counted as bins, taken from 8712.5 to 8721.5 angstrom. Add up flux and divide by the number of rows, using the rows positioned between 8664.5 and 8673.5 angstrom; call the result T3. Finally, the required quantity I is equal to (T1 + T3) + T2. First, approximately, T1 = 62.3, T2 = 0.25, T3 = 6.7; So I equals 69.2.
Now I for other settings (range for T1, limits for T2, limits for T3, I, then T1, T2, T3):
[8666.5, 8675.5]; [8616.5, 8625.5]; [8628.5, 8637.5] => 69.1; 61.7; 0.14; 7.2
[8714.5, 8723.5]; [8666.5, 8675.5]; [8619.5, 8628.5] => 70.2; 62.9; 0.27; 7.1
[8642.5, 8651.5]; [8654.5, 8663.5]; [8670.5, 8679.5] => 70.2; 62.7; 0.65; 6.8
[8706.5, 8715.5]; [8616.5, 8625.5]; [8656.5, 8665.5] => 68.5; 62.0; 0.14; 6.3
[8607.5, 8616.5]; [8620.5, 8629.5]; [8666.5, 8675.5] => 70.0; 62.8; 0.31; 6.9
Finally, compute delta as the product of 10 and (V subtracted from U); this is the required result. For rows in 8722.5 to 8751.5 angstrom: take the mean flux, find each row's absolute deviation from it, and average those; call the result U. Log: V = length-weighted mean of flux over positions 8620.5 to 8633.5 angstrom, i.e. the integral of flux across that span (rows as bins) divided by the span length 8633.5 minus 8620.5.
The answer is -69.1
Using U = 0.18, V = 7.09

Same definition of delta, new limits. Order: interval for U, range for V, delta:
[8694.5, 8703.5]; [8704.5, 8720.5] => -67.7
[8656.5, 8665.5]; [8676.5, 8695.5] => -63.7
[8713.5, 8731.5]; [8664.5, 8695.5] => -66.8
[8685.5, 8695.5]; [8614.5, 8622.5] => -67.5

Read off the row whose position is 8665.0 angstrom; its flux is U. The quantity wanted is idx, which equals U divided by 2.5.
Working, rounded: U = 6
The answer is 2.4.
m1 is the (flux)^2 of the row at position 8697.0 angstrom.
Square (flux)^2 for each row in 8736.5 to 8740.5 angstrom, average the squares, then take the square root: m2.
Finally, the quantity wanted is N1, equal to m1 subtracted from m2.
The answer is 0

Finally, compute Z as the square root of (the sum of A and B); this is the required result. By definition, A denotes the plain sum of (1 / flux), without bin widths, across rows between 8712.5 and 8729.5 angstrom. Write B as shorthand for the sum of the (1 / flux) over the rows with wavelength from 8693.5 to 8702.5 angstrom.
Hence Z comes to 1.93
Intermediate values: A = 2.4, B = 1.3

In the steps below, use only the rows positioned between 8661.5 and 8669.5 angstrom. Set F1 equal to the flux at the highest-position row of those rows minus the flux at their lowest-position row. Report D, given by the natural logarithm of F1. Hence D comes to 0.1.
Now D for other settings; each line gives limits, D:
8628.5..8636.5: -0.4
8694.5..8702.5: -3.9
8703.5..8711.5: -2.4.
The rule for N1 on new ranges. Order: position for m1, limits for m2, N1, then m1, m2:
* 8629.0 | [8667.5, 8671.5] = 1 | 43.3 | 44.8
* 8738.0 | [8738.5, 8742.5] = 3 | 46.4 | 48.9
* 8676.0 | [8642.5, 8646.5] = 6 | 43.3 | 49.4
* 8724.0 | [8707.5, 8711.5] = -6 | 54.0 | 48.3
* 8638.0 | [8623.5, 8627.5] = -7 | 56.6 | 49.2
